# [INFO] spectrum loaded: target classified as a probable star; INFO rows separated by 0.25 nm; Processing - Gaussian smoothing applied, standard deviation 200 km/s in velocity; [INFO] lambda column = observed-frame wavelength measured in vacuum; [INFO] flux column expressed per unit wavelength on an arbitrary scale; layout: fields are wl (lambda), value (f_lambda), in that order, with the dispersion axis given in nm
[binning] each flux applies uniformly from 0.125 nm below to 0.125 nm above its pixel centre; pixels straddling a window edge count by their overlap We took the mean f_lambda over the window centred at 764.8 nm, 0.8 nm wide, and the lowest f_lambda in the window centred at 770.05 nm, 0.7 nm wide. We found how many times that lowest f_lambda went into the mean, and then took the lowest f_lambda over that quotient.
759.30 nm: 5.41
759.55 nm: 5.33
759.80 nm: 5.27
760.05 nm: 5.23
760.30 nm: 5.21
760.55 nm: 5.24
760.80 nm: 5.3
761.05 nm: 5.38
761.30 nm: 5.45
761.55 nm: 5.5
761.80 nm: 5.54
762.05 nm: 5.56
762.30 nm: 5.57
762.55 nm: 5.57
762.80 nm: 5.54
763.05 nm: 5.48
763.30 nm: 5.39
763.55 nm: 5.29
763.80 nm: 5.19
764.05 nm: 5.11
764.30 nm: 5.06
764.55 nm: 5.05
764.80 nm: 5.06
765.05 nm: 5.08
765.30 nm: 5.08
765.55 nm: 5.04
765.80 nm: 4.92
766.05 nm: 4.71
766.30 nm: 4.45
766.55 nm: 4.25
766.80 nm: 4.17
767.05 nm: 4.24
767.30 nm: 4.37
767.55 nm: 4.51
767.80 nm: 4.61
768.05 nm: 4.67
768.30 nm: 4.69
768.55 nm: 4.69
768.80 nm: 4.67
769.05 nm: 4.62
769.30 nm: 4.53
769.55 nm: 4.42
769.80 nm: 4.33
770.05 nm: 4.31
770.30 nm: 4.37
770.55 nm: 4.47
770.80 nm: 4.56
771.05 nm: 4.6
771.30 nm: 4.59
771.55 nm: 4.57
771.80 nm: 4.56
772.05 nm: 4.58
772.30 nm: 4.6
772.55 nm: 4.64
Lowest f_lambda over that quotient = 3.7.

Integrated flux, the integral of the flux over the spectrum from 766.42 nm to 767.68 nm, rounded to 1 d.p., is 5.4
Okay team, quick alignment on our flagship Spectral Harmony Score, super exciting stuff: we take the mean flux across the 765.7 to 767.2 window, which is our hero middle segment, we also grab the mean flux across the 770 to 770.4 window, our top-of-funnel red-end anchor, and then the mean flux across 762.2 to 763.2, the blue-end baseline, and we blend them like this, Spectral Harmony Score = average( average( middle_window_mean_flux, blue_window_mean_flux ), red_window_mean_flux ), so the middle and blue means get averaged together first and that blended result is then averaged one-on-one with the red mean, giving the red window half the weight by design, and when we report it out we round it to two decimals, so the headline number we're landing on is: 4.67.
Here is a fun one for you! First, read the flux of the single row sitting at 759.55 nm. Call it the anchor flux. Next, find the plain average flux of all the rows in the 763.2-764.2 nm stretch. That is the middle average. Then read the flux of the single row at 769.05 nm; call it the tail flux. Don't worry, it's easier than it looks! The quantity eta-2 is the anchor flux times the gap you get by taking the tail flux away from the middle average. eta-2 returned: 3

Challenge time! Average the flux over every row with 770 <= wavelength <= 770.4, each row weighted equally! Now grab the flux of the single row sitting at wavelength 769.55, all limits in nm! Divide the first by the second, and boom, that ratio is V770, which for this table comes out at 0.98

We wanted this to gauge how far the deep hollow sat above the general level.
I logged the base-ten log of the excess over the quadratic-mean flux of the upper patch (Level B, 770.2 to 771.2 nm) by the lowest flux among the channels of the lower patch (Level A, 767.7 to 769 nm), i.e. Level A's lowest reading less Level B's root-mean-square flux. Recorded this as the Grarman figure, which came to -0.96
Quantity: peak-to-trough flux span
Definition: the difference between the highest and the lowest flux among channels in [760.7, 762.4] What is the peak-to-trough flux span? 0.27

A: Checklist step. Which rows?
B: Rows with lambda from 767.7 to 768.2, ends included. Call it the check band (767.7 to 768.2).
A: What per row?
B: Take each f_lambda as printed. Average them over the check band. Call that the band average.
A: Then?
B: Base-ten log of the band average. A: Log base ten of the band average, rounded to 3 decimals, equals 0.667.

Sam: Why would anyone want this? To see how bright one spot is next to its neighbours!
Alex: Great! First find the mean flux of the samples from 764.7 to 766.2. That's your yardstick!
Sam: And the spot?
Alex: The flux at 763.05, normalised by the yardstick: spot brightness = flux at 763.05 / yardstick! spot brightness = 1.10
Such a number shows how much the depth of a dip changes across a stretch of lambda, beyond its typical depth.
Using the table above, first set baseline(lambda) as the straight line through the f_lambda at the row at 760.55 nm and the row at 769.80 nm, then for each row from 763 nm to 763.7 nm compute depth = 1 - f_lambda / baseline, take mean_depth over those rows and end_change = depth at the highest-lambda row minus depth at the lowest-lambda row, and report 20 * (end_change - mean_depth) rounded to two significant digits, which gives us 2.2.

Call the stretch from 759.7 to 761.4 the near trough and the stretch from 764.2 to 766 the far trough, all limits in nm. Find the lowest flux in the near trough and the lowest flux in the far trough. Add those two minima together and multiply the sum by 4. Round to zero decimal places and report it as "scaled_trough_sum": 41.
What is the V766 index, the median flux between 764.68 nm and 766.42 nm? 5.04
